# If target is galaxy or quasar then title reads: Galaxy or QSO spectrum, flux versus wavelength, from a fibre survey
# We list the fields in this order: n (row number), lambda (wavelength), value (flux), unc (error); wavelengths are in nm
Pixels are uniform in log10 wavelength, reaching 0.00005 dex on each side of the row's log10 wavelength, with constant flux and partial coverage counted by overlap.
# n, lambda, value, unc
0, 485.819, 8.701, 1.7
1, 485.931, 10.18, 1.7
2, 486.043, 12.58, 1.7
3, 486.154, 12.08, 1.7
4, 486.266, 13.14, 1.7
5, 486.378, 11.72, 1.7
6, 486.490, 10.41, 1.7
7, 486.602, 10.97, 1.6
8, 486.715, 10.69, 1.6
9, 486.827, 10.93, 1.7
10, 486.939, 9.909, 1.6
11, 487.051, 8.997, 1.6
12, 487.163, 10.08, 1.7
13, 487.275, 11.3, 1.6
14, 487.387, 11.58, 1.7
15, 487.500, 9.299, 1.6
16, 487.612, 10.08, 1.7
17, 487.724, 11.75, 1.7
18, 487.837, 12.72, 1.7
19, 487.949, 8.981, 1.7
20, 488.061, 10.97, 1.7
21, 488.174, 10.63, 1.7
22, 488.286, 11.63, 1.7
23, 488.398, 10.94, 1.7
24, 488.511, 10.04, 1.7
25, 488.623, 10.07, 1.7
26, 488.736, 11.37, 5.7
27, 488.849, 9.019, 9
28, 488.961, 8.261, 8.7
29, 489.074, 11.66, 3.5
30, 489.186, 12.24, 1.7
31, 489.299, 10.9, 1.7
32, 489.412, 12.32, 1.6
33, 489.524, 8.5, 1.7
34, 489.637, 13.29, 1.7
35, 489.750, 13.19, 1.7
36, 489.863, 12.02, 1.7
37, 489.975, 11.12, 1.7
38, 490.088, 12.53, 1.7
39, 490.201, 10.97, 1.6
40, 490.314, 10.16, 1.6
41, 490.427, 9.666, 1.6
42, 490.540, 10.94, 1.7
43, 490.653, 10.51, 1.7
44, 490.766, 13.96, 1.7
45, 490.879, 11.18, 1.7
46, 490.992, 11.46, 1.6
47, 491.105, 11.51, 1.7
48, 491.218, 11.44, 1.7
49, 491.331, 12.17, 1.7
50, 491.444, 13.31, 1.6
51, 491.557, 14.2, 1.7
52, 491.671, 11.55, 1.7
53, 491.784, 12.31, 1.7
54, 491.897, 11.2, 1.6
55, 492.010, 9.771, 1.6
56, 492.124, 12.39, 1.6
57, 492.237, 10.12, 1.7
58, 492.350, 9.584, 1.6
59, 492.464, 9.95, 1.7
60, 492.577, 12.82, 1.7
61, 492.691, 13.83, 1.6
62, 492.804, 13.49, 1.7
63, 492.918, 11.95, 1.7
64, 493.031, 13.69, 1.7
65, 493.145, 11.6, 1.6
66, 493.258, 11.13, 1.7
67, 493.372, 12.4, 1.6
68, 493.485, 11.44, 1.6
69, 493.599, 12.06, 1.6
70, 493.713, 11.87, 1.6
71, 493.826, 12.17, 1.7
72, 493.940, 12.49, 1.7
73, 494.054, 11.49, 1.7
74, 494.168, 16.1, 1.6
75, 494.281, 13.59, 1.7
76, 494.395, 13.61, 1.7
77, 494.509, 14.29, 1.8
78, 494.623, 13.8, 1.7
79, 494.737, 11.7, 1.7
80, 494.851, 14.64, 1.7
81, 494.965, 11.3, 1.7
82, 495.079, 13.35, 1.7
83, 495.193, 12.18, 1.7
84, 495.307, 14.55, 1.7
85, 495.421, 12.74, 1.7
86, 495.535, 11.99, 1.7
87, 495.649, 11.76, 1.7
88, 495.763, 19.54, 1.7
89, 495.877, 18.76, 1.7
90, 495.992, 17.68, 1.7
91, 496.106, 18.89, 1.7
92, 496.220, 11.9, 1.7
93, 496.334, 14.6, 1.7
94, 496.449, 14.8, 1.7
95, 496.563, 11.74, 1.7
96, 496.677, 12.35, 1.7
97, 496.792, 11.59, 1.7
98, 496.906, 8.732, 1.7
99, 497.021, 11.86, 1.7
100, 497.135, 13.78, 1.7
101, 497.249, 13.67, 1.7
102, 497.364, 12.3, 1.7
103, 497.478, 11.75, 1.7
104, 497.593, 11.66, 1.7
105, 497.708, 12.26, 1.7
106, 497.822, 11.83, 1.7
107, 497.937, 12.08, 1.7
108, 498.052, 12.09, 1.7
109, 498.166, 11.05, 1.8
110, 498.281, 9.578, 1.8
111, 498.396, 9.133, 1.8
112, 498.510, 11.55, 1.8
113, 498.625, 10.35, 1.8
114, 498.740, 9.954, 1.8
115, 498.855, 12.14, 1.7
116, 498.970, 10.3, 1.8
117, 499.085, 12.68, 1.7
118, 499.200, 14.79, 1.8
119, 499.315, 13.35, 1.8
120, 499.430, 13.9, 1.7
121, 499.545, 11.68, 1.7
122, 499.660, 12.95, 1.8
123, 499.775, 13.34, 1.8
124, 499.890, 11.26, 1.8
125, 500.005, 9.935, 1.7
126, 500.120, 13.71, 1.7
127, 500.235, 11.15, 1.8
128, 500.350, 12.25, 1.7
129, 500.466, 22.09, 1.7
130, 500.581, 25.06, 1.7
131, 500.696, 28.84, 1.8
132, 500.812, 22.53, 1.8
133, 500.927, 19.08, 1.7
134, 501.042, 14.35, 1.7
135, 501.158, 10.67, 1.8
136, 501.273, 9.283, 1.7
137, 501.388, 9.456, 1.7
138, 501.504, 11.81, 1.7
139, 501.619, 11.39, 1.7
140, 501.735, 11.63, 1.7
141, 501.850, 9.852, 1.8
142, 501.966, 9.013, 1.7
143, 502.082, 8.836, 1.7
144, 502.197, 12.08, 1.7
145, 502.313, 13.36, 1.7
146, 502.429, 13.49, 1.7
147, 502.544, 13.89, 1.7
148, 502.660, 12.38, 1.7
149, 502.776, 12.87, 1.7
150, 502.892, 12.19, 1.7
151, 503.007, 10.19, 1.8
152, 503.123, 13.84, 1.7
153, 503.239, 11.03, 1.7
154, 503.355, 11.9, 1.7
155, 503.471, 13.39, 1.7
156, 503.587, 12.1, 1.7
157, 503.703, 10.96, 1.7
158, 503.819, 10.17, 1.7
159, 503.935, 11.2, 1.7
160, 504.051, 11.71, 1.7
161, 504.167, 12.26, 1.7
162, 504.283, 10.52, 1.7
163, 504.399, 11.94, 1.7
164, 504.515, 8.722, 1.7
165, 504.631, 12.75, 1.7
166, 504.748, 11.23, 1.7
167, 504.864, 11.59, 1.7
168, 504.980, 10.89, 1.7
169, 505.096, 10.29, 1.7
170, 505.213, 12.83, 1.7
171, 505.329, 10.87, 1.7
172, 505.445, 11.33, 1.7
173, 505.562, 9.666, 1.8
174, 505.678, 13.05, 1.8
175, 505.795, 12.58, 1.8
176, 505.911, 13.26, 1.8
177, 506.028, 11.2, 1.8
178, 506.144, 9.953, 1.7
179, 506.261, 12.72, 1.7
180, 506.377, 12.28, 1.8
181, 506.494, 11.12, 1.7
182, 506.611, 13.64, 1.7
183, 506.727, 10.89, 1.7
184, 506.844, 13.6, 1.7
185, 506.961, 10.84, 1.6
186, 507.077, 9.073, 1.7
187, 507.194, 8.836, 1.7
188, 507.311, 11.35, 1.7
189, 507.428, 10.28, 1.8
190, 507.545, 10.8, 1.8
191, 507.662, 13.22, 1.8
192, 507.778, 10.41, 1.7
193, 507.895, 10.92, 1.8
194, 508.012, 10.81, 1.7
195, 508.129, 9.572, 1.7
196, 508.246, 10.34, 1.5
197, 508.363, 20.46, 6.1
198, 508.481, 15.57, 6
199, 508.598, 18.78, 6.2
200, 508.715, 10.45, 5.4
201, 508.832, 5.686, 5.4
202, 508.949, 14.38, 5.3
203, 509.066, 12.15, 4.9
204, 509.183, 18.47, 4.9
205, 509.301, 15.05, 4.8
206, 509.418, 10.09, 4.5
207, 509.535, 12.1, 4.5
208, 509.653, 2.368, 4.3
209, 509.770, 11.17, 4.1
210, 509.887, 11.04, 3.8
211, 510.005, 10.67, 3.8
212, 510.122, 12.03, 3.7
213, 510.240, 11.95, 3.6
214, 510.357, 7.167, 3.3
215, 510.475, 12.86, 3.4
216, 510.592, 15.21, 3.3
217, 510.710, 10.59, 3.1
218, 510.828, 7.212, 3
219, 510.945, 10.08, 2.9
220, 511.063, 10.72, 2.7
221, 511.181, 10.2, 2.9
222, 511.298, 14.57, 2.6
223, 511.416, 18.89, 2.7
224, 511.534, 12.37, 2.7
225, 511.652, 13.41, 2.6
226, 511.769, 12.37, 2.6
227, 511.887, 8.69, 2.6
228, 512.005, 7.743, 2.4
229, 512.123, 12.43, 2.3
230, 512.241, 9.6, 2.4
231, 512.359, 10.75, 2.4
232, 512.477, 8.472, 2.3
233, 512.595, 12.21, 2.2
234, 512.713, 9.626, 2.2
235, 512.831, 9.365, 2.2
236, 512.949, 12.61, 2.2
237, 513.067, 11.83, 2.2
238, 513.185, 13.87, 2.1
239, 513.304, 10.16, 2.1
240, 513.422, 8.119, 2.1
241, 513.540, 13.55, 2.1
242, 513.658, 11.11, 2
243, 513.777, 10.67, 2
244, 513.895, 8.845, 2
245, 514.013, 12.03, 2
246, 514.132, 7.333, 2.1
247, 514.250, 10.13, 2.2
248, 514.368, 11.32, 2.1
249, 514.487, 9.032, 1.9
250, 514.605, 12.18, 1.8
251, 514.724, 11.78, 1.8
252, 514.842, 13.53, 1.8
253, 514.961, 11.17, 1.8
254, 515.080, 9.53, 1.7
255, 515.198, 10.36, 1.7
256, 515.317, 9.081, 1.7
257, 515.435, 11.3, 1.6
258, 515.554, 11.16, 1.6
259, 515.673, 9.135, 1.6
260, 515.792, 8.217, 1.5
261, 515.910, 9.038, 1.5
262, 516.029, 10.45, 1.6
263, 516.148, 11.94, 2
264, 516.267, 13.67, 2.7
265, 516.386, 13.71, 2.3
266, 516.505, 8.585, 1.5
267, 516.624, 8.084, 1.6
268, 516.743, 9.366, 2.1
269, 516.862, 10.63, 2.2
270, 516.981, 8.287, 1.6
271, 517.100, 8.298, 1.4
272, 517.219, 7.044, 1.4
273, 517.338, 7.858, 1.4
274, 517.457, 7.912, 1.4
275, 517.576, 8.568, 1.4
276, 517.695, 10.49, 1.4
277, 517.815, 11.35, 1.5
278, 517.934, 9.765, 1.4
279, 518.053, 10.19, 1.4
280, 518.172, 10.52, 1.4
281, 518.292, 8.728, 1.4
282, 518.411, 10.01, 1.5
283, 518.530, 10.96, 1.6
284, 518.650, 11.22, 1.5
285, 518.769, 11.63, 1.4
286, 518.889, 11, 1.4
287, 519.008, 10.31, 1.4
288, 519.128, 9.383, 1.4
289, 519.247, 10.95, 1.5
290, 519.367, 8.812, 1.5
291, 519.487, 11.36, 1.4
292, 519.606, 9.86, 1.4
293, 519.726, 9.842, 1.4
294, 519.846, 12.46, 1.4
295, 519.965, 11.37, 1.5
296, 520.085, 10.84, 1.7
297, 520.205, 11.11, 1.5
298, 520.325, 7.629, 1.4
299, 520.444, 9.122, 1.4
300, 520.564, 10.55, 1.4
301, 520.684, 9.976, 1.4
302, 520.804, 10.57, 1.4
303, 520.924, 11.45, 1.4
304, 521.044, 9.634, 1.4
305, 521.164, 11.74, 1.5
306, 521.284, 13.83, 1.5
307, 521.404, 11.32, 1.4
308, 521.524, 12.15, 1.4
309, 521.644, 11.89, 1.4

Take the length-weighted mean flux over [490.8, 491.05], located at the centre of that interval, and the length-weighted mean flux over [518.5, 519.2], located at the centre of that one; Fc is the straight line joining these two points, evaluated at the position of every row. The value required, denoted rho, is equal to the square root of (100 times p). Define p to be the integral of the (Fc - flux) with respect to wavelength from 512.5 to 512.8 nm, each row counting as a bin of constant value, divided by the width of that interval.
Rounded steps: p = 0.45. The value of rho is 6.7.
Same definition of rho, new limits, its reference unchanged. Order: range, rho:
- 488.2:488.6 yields 9.2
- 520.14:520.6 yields 10.6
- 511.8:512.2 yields 10.6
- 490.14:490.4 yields 10.4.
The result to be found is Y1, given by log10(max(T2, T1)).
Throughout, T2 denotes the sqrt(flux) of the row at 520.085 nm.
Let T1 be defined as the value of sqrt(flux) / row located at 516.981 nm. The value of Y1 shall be 0.52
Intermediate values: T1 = 2.9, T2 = 3.29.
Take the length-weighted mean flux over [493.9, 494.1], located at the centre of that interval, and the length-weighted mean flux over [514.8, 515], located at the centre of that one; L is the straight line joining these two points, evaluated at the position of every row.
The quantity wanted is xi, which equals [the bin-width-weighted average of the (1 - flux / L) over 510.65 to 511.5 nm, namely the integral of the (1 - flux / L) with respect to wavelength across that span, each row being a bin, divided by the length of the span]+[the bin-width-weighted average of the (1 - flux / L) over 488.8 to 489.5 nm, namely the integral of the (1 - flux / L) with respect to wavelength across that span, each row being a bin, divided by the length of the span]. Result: 0.14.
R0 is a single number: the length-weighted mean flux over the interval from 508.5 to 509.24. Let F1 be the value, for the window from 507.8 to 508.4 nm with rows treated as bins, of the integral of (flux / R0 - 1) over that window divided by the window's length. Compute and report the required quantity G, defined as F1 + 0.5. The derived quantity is 0.39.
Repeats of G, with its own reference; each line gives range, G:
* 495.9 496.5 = 0.67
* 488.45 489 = 0.23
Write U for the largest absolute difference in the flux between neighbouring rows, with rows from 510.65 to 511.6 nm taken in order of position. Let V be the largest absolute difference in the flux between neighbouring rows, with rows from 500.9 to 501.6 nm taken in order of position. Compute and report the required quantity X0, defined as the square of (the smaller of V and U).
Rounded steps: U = 7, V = 4.7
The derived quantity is 22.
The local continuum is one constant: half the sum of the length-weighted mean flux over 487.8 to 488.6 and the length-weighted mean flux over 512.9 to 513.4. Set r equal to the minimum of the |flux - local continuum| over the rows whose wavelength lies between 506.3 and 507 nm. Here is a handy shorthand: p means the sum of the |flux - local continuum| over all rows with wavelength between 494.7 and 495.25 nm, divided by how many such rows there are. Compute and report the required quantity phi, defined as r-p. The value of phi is -1.17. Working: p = 1.3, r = 0.17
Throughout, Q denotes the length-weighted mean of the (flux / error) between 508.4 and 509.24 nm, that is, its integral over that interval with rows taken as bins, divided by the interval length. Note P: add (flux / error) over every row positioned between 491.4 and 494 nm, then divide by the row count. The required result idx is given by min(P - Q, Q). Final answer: 2.5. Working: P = 7.2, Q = 2.5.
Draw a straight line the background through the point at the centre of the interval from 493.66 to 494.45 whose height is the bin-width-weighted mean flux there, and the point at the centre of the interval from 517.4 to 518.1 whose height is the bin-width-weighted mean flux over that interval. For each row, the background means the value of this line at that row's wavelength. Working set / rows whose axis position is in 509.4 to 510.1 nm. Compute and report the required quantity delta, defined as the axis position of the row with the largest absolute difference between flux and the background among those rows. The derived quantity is 509.653 nm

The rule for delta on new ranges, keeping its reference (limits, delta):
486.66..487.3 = 487.051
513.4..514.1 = 513.540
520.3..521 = 520.924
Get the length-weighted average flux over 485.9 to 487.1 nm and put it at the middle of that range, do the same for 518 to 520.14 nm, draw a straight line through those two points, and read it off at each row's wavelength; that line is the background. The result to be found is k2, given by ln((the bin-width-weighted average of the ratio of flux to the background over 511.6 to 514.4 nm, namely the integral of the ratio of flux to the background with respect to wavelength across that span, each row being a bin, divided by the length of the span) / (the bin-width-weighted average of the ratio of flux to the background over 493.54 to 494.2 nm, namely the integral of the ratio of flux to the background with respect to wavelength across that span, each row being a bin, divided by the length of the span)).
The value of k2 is -0.132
